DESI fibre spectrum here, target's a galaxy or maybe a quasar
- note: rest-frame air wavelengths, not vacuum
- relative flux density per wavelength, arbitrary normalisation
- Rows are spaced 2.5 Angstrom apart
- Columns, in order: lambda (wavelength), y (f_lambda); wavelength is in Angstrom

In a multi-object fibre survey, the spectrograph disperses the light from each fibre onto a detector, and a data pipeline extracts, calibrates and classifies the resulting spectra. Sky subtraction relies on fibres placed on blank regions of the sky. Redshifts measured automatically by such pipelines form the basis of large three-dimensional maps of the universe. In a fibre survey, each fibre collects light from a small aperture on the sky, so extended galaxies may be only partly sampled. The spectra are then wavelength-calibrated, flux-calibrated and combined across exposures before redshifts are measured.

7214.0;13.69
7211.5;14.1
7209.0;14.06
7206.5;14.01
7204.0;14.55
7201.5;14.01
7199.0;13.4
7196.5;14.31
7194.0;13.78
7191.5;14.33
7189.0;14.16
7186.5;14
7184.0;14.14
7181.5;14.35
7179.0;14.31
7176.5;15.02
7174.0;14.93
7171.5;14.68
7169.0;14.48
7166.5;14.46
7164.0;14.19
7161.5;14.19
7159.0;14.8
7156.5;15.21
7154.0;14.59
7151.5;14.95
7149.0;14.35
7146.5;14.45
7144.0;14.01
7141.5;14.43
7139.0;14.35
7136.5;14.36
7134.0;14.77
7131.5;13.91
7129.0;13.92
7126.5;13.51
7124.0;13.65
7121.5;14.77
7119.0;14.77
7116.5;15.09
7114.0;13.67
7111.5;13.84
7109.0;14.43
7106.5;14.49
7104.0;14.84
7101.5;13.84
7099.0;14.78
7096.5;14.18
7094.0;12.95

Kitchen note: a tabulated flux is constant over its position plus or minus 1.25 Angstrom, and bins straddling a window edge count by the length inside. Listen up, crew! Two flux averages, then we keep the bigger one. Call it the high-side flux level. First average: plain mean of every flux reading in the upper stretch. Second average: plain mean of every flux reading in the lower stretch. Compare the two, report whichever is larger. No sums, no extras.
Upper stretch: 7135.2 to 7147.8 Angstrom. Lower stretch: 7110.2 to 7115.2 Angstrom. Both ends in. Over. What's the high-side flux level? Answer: 14.3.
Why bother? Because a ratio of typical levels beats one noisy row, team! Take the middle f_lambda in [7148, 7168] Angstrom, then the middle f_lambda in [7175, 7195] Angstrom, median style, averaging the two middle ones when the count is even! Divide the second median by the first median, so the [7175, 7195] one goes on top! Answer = 0.98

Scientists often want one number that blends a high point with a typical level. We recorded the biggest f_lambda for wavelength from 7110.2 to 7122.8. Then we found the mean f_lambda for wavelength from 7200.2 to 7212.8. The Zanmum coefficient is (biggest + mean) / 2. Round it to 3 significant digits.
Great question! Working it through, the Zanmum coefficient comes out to 14.6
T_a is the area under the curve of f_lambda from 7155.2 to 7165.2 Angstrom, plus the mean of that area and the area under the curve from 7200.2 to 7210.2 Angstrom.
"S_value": 290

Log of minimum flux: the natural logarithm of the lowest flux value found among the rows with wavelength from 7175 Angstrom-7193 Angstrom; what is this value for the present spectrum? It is 2.64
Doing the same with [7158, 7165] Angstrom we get 2.65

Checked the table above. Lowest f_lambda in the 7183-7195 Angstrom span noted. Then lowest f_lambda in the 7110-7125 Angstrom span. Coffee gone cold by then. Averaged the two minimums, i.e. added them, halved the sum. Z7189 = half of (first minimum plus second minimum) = 13.7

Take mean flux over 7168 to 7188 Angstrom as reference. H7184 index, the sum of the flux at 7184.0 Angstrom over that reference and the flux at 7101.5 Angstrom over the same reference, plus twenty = 21.9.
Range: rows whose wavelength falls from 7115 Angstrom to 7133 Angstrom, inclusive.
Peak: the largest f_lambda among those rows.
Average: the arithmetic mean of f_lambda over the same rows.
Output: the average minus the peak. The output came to -0.859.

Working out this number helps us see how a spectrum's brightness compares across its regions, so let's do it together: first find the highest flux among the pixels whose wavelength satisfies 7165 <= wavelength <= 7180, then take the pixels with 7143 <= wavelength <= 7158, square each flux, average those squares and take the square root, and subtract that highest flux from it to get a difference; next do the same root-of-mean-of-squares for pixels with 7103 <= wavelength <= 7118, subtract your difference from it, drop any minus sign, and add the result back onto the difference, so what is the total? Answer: 14.4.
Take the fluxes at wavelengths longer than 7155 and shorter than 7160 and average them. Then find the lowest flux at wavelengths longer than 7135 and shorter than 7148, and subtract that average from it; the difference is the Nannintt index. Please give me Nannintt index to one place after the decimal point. -1.0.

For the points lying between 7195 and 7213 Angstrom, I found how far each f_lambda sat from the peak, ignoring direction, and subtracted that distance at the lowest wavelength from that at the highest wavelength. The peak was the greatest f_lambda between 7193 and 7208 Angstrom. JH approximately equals 0.2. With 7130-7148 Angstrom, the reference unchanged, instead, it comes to -0.5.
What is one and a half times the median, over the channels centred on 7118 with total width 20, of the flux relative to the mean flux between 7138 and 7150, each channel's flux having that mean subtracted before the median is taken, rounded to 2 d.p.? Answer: -0.27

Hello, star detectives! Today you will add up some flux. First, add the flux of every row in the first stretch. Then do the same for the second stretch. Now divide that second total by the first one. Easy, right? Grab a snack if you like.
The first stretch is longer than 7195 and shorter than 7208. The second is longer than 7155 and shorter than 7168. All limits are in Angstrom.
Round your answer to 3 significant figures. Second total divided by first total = 1.04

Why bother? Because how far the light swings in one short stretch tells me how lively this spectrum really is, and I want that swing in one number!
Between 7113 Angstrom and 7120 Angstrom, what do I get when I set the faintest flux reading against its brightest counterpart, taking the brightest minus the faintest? 1.4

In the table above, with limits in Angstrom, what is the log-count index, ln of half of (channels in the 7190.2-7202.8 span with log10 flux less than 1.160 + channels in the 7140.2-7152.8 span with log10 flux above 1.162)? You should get 1.1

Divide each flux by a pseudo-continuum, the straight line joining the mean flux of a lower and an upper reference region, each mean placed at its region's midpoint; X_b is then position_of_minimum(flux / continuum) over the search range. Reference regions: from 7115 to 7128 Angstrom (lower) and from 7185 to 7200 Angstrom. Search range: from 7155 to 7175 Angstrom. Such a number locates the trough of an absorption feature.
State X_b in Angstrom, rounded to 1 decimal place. 7161.5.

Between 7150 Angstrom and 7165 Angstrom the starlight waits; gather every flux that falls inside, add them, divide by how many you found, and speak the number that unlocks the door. 14.7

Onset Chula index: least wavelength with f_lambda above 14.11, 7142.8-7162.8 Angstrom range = 7146.5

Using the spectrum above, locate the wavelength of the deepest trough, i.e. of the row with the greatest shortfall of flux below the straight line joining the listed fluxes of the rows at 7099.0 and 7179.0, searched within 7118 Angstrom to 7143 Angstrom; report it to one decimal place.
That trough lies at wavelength 7126.5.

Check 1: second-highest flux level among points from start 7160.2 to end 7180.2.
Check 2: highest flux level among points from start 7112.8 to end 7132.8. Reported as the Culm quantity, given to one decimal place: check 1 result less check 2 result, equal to -0.2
